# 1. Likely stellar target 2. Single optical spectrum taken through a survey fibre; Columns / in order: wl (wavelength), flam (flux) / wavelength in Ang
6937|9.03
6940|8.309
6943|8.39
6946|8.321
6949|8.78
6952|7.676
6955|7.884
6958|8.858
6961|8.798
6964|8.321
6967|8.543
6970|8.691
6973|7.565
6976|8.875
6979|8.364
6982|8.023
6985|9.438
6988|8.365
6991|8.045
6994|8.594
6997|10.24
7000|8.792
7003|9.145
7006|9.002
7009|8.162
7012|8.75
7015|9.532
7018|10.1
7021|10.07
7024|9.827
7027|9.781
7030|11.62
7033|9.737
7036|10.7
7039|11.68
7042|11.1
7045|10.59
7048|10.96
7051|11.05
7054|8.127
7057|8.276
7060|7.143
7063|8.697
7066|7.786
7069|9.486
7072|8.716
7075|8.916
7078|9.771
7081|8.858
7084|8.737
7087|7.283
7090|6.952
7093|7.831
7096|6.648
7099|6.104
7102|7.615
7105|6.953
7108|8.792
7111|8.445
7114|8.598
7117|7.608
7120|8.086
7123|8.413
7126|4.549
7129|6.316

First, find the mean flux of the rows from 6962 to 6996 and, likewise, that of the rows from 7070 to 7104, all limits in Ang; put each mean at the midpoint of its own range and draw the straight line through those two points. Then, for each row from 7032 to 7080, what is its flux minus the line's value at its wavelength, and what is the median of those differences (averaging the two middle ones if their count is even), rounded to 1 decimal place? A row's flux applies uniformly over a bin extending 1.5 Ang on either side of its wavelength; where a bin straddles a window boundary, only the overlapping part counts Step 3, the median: 1.5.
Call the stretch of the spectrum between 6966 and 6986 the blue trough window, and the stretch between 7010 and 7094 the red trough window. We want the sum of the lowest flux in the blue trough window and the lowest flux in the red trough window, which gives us 14.5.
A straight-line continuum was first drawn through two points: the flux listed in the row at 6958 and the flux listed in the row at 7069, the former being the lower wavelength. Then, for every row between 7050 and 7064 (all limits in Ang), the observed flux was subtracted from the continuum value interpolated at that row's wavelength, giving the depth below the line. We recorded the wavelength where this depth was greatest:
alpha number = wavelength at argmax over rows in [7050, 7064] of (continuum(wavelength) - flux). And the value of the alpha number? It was 7060 Ang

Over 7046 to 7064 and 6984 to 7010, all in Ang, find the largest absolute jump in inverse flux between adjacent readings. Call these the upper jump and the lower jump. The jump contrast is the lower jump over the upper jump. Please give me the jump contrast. 0.575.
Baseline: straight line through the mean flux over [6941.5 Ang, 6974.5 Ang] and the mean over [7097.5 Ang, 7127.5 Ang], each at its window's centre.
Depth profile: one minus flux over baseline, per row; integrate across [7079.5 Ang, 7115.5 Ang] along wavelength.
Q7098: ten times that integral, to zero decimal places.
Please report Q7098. -7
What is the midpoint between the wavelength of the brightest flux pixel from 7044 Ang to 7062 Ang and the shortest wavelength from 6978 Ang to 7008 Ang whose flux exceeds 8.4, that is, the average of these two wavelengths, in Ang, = 7018.0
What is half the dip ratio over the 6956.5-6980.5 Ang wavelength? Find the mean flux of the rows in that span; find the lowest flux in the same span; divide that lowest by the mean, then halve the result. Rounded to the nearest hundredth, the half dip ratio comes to 0.44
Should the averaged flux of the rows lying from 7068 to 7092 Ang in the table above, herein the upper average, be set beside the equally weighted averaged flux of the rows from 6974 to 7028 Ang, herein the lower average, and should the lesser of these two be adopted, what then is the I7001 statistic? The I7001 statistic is 8.6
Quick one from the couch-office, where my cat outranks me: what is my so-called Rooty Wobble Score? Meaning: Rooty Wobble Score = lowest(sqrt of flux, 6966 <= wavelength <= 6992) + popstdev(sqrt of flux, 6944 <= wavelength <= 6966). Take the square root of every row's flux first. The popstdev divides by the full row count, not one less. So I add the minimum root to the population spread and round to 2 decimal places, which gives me 2.83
